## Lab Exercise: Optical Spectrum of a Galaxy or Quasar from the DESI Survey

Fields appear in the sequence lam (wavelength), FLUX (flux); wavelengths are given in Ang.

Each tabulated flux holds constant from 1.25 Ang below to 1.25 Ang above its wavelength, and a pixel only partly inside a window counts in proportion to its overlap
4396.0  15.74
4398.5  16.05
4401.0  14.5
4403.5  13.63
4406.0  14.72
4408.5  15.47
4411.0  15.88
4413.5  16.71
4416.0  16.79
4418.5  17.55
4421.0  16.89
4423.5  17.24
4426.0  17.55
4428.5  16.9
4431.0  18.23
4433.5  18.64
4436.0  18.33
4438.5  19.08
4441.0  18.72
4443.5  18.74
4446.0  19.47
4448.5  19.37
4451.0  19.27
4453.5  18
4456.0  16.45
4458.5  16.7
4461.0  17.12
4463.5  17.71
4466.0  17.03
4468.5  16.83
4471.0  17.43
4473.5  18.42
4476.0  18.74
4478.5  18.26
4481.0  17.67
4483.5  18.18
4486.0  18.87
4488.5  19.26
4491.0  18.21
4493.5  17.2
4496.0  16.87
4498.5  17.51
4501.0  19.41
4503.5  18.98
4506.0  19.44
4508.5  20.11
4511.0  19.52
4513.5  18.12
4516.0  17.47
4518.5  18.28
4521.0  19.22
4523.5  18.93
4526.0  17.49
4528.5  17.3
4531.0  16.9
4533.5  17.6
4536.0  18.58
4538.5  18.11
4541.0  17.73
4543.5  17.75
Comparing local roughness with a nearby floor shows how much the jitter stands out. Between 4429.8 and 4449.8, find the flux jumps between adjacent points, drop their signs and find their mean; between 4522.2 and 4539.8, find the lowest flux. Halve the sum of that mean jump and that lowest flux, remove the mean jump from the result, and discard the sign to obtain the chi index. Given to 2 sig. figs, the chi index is 8.3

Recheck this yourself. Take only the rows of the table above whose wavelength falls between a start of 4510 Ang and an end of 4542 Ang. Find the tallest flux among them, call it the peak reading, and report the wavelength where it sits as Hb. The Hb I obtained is 4511.0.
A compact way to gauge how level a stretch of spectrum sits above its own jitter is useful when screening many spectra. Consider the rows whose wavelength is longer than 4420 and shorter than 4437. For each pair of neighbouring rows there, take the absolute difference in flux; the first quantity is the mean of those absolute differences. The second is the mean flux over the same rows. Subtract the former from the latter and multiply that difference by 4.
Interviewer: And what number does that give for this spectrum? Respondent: 68.5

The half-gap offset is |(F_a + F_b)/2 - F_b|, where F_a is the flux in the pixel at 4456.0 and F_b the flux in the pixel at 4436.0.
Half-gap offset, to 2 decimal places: 0.94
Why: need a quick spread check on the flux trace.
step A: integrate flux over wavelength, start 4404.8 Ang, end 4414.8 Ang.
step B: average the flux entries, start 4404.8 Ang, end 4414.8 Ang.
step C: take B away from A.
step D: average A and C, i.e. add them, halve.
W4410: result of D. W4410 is 149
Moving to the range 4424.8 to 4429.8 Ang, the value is 78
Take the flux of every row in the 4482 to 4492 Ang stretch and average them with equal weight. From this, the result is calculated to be 18.6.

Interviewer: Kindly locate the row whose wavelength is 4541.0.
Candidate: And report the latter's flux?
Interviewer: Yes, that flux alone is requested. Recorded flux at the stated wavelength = 17.73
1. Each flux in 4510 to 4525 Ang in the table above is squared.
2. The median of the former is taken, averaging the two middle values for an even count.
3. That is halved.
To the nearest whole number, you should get 173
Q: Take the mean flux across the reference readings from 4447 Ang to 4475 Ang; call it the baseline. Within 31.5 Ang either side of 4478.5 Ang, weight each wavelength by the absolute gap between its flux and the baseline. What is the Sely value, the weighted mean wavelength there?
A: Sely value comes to 4481.4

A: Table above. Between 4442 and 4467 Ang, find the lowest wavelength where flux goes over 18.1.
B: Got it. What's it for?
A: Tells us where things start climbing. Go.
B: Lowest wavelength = 4443.5 Ang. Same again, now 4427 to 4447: 4431.0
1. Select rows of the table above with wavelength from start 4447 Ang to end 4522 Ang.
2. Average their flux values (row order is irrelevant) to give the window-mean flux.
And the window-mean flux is 18.2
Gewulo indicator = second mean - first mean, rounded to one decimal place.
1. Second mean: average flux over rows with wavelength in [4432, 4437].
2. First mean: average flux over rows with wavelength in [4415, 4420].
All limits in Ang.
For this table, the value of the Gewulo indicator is 1.3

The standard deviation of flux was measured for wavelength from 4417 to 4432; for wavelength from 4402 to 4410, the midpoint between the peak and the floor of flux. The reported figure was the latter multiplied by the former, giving 7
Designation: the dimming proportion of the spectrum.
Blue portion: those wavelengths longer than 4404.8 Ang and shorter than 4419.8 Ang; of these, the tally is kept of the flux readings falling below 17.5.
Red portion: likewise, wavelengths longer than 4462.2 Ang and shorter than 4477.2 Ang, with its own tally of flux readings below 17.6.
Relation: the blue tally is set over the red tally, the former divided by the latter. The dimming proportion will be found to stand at 1.7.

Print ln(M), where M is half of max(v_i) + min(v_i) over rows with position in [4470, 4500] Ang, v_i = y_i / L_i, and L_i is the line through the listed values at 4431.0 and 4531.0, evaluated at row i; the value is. 0.04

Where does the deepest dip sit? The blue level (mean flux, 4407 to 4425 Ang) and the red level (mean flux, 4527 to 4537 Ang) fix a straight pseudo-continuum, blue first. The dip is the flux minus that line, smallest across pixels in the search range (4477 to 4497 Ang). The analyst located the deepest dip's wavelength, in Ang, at 4496.0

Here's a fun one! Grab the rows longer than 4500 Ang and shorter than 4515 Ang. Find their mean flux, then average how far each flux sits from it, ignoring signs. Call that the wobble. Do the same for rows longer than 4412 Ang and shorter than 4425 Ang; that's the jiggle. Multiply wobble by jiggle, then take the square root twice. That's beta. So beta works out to 0.61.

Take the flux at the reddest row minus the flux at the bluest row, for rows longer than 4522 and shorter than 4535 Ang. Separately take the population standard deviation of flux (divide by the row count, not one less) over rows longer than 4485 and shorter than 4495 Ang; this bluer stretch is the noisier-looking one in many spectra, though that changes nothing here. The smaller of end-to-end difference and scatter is -1.3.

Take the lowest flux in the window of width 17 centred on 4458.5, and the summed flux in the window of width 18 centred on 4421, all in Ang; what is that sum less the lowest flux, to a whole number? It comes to 103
